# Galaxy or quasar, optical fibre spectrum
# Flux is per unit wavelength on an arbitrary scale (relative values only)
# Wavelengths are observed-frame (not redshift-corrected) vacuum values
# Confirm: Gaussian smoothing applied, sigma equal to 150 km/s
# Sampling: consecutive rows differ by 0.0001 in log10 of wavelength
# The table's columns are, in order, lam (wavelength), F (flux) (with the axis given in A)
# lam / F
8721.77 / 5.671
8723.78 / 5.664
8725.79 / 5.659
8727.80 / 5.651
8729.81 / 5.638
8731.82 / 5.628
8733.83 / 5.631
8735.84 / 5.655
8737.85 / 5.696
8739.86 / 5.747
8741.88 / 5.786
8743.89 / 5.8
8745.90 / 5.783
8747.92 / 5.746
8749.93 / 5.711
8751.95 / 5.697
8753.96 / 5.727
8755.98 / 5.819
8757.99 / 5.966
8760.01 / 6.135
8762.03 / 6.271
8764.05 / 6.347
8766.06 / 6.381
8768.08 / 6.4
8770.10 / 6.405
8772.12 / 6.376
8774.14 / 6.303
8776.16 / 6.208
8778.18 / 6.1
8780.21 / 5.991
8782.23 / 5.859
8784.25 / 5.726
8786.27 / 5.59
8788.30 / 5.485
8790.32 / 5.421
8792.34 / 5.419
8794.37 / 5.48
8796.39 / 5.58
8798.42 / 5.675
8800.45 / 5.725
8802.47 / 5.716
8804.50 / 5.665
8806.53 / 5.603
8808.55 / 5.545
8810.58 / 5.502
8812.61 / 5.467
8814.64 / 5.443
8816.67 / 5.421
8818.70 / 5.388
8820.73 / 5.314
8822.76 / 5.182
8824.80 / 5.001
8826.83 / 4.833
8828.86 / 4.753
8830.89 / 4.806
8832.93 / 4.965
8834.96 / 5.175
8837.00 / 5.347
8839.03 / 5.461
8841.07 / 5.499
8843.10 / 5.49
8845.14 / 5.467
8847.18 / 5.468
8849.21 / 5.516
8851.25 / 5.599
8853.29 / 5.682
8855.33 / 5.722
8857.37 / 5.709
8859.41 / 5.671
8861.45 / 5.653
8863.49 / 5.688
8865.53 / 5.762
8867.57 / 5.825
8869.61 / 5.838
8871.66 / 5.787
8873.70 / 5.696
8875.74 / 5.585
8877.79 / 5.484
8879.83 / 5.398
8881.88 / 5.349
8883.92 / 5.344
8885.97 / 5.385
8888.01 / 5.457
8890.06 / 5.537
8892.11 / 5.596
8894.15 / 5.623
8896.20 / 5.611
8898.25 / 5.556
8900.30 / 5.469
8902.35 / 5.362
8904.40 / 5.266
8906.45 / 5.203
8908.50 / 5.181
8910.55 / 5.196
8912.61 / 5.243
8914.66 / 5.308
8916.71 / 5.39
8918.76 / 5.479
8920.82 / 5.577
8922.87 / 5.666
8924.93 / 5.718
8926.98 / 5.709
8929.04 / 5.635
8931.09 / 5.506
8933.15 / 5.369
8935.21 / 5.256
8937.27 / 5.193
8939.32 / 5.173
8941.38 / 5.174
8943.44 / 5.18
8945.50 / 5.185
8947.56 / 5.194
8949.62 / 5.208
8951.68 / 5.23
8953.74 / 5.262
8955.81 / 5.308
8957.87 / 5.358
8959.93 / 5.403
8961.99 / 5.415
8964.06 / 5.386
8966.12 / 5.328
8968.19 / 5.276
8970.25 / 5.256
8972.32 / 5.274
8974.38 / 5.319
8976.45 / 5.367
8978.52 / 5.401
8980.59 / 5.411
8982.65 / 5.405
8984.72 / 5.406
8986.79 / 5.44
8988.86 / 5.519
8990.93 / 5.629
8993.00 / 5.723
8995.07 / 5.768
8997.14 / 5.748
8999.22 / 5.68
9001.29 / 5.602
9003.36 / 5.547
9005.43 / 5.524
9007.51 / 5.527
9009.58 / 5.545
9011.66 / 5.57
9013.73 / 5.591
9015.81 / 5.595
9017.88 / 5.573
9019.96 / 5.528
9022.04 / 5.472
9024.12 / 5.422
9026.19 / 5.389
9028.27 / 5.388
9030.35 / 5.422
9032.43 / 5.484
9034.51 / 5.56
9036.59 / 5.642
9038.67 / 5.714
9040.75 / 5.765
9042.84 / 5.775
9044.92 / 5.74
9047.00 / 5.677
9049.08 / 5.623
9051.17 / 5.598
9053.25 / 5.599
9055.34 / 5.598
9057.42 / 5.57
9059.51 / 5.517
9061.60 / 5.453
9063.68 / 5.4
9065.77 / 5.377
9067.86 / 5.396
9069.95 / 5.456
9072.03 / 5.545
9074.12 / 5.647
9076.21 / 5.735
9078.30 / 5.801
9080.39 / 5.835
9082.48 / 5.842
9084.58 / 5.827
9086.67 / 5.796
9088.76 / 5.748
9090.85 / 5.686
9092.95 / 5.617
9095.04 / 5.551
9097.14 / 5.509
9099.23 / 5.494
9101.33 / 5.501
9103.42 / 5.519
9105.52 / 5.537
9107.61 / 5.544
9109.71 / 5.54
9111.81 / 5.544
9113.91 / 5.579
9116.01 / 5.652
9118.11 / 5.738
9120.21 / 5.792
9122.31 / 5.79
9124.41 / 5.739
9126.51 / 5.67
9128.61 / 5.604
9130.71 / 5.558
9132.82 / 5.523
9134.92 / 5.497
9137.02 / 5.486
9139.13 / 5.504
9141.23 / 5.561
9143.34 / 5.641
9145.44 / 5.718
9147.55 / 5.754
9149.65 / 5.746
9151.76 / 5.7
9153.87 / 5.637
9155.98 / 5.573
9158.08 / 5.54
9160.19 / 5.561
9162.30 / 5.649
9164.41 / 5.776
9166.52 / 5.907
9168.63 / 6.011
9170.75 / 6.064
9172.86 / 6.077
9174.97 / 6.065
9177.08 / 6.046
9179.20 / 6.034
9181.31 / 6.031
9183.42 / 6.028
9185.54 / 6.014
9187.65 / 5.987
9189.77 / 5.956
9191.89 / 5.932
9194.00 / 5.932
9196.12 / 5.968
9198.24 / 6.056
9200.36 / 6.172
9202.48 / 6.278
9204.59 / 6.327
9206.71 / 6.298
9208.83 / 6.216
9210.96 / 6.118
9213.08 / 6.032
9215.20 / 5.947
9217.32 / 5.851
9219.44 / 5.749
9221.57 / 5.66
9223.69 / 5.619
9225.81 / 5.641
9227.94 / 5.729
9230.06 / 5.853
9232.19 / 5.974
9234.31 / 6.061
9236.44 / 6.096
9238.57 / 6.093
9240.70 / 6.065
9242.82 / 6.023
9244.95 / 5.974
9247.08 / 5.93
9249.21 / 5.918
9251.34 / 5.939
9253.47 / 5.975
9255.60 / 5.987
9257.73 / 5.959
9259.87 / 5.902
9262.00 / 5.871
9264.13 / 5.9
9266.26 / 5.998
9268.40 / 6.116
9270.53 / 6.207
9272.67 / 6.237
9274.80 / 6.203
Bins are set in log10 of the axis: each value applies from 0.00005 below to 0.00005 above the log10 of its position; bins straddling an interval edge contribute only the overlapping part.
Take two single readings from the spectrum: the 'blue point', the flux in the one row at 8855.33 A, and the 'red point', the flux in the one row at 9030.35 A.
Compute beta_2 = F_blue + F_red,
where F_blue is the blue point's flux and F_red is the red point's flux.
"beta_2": 11.1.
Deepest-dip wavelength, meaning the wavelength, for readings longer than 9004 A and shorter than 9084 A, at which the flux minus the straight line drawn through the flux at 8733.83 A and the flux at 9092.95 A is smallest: 9065.77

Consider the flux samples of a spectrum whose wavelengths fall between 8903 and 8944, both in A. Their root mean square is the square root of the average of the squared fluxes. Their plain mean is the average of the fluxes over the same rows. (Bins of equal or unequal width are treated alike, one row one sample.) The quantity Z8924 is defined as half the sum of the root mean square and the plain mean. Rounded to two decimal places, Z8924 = 5.37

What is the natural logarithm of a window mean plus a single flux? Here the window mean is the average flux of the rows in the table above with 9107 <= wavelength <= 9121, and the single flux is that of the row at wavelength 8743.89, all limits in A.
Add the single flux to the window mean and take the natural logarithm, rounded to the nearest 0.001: 2.436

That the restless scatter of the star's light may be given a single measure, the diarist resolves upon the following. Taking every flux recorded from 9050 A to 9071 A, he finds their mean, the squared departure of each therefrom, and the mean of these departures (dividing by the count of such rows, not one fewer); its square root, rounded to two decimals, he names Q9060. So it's 0.09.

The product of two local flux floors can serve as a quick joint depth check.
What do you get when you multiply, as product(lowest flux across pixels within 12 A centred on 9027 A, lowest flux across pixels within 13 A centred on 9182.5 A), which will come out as 32.3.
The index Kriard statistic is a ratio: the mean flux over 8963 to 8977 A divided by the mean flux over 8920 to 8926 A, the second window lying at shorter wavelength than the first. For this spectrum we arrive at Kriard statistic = 0.94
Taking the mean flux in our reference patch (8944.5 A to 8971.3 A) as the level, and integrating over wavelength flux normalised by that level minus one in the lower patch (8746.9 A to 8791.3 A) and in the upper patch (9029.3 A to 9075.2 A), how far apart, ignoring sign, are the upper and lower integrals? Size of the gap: 3.4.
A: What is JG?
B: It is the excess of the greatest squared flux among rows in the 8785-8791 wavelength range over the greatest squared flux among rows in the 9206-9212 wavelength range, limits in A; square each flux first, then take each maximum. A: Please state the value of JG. -8.4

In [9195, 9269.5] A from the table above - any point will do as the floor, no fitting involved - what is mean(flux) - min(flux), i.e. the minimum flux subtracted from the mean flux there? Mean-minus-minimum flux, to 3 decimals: 0.361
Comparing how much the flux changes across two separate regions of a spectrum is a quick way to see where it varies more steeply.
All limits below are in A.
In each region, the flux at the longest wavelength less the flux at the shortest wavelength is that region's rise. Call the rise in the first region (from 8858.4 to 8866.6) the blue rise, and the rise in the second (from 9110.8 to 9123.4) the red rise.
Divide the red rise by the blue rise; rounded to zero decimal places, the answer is 3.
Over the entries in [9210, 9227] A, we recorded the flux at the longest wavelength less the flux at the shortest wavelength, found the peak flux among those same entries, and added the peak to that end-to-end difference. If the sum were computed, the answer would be 5.6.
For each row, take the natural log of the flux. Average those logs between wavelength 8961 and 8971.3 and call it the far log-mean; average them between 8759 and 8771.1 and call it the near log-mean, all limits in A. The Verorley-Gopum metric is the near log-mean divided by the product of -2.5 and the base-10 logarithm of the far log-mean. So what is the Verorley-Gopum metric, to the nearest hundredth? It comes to -3.30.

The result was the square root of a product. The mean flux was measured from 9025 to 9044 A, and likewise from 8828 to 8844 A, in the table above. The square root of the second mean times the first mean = 5.38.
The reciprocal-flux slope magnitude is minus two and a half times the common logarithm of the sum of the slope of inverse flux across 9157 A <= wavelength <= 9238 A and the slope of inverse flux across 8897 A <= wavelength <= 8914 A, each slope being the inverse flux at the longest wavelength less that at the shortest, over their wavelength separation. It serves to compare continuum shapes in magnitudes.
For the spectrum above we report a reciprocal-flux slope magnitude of 8.2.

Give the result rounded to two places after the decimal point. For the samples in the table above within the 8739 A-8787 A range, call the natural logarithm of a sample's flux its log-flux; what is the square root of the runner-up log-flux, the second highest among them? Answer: 1.36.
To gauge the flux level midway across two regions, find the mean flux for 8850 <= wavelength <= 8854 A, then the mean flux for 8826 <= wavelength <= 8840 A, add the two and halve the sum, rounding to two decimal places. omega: 5.34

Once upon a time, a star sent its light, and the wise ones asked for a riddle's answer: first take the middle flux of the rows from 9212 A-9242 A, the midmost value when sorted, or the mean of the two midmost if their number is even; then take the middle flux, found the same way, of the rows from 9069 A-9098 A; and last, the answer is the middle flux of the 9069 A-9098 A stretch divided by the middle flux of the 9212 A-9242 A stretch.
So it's 0.97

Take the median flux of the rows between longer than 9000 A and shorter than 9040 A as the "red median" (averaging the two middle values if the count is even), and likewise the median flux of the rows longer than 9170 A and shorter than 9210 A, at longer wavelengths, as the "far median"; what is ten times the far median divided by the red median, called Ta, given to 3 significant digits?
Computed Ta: 10.9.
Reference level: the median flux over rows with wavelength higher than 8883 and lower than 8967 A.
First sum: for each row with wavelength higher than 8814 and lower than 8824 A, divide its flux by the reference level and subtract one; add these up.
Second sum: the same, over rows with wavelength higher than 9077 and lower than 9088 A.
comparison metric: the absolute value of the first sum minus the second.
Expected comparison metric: 0.44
